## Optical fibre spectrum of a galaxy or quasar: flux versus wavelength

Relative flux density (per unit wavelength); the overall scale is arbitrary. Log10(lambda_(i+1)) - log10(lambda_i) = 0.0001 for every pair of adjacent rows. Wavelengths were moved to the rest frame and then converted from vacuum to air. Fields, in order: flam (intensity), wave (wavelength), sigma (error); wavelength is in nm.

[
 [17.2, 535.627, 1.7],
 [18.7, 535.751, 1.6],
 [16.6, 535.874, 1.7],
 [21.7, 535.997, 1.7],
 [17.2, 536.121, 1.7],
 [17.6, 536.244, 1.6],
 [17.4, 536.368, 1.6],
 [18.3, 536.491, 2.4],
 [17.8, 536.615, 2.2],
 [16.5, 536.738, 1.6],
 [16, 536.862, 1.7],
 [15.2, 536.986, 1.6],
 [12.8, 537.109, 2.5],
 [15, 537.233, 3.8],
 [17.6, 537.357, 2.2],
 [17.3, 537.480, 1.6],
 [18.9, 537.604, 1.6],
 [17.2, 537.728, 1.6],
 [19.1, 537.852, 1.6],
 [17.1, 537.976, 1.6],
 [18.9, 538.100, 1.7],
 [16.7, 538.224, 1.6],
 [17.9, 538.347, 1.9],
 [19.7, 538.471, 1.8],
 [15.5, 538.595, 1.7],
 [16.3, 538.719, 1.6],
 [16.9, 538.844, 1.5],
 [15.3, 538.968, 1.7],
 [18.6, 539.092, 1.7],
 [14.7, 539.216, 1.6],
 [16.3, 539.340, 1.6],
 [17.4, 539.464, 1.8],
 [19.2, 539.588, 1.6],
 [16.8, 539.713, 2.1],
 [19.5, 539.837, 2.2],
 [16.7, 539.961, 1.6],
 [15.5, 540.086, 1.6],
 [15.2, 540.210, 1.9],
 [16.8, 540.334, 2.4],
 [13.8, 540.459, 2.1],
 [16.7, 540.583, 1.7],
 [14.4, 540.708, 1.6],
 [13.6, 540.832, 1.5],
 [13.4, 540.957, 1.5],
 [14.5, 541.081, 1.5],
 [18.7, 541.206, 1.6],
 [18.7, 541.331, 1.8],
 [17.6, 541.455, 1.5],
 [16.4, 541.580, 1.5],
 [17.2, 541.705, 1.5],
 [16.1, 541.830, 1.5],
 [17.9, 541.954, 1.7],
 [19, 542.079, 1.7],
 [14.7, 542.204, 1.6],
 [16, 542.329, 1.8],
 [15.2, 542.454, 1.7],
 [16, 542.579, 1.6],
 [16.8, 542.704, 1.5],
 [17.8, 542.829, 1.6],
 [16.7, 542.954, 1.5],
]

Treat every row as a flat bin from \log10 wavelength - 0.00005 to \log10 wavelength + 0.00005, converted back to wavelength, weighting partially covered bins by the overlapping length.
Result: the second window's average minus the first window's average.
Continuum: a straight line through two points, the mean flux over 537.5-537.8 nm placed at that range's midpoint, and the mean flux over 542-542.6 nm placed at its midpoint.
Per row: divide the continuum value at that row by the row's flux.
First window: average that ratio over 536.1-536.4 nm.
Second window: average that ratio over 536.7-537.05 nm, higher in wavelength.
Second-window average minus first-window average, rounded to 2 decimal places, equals 0.09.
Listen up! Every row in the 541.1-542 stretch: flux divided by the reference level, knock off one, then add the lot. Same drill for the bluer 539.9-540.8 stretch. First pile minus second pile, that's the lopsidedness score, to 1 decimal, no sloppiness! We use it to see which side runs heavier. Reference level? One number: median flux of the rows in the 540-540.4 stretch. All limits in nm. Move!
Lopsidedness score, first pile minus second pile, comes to 0.9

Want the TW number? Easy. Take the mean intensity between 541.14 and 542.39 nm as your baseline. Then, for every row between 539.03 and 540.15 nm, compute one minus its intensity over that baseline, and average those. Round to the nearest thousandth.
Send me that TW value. 0.002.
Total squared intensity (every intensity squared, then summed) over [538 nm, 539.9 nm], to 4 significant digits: 4532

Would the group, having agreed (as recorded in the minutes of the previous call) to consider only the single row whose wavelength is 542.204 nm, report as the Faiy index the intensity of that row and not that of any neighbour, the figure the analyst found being 14.7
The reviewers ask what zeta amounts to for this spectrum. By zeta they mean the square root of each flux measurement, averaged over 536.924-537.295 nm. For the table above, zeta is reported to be 3.78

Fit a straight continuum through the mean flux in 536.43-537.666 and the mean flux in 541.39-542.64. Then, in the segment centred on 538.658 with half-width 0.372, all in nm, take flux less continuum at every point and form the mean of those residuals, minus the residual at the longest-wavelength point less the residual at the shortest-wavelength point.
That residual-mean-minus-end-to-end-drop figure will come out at 3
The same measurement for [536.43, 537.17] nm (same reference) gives 5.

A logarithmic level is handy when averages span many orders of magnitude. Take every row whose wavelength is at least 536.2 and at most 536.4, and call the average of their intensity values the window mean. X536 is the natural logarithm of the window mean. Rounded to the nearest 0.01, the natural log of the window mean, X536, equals 2.86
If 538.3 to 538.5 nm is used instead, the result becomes 2.93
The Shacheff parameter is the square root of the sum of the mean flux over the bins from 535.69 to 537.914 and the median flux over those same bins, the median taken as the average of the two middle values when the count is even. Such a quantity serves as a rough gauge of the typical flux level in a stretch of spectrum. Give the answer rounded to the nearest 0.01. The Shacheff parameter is 5.88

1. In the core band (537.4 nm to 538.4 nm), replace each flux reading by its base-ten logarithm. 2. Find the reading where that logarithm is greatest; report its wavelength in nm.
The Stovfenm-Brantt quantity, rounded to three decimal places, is 537.852 nm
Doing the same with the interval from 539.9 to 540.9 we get 540.334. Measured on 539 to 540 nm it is 539.837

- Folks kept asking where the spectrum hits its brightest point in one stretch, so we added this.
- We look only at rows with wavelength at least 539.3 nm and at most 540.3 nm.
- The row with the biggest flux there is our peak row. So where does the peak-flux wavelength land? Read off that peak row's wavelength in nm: 539.837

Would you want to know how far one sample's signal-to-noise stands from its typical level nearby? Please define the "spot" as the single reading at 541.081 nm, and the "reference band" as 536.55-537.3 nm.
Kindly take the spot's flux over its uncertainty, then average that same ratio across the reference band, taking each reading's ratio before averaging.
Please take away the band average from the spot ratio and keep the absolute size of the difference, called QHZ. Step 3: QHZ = 1.9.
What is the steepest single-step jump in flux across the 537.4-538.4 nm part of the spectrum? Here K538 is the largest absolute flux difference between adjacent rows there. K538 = 2.20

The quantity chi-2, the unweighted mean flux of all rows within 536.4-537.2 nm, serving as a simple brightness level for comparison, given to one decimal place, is 16.1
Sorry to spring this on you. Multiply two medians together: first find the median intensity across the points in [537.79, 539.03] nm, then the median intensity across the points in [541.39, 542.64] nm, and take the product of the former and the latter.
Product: 276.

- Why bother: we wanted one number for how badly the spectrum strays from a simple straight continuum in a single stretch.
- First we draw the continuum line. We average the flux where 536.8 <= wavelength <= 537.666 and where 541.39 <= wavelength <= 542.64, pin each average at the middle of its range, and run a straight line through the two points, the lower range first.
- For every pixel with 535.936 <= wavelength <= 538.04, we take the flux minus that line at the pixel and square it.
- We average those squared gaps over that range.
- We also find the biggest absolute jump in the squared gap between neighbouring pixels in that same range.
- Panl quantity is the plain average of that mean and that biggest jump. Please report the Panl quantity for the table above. 18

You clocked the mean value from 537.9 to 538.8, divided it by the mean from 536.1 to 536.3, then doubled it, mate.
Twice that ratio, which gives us 2.00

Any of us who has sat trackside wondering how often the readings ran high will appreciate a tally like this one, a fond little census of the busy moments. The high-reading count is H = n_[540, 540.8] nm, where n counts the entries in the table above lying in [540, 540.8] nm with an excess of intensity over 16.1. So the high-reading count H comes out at 2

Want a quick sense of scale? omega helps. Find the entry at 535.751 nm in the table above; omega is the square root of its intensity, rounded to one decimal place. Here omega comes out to 4.3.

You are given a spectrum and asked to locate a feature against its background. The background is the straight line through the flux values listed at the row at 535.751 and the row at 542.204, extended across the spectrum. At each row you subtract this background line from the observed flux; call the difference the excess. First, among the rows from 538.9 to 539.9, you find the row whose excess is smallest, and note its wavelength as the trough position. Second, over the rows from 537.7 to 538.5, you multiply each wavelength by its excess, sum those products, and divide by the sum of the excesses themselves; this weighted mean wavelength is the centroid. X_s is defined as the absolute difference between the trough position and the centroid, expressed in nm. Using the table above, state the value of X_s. 0.97 nm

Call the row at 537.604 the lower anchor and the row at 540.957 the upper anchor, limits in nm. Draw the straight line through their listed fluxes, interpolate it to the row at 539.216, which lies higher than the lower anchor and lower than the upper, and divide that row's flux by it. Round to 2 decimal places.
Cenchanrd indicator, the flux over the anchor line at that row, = 0.90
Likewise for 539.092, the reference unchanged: 1.13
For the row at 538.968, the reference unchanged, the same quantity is 0.92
